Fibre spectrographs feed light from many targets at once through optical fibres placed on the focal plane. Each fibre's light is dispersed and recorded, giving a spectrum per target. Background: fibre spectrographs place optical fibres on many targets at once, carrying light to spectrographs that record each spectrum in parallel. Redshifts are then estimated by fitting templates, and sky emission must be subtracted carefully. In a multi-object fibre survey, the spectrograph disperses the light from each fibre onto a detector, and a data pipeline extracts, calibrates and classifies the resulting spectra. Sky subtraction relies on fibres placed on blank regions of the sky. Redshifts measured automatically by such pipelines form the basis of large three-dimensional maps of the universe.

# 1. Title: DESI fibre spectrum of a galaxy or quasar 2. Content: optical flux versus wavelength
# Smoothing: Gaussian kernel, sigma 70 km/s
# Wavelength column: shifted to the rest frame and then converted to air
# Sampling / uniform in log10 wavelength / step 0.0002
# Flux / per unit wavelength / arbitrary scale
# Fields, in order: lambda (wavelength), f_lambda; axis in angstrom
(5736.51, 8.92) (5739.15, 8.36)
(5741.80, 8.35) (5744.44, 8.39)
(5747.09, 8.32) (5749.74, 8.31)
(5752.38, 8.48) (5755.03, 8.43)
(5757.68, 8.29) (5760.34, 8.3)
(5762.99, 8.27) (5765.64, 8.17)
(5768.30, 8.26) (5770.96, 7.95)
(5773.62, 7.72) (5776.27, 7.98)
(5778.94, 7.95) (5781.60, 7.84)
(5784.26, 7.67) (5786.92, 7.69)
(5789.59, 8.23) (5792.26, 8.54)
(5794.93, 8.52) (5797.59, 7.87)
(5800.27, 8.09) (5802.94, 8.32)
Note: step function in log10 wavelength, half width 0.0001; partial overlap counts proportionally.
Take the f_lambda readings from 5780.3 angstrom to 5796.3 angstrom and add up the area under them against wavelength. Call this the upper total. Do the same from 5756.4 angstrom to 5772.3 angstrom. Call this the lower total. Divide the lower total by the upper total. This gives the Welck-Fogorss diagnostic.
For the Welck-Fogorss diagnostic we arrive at 1.01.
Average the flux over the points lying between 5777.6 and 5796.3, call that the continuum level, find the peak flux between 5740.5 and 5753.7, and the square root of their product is 8.27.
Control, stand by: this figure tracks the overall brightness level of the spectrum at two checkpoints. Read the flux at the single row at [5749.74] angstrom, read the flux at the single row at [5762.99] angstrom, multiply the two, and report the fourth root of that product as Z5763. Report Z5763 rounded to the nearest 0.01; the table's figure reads 2.88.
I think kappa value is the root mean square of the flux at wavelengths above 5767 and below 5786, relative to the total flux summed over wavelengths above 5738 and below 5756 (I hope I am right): 0.13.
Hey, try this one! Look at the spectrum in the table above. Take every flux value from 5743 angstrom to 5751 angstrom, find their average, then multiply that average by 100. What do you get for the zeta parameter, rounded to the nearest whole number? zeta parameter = 834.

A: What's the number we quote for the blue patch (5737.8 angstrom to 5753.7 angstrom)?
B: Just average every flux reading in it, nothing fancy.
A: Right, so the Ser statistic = 8.37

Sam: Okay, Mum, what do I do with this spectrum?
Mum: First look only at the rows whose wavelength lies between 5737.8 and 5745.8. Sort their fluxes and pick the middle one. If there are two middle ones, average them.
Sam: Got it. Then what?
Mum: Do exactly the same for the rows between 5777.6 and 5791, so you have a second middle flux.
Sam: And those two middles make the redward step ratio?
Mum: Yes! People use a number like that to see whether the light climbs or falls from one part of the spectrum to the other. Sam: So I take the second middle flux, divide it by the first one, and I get 0.94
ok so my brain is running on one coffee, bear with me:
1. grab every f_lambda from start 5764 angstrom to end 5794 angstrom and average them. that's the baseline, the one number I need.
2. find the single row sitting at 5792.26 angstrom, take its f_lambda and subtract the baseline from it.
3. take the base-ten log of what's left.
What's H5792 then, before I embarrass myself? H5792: -0.27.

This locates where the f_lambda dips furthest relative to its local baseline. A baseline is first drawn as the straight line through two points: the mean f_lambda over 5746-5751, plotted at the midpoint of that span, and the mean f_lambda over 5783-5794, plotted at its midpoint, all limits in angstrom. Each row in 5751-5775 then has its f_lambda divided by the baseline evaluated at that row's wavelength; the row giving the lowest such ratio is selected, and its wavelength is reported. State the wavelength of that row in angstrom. 5773.62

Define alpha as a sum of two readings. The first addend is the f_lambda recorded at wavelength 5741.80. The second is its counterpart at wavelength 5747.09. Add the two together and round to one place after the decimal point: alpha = 16.7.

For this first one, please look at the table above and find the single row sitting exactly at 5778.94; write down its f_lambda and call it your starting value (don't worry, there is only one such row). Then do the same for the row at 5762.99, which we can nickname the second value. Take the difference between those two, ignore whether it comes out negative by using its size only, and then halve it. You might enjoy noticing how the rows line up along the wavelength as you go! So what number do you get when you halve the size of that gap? 0.16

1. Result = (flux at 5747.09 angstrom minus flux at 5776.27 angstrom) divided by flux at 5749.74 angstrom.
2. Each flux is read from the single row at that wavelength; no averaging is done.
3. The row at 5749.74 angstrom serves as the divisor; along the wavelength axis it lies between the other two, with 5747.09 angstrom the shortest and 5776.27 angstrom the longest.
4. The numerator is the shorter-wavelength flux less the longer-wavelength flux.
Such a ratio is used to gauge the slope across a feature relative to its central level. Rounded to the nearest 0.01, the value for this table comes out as 0.04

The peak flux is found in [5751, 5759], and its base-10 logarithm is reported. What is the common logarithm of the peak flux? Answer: 0.928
